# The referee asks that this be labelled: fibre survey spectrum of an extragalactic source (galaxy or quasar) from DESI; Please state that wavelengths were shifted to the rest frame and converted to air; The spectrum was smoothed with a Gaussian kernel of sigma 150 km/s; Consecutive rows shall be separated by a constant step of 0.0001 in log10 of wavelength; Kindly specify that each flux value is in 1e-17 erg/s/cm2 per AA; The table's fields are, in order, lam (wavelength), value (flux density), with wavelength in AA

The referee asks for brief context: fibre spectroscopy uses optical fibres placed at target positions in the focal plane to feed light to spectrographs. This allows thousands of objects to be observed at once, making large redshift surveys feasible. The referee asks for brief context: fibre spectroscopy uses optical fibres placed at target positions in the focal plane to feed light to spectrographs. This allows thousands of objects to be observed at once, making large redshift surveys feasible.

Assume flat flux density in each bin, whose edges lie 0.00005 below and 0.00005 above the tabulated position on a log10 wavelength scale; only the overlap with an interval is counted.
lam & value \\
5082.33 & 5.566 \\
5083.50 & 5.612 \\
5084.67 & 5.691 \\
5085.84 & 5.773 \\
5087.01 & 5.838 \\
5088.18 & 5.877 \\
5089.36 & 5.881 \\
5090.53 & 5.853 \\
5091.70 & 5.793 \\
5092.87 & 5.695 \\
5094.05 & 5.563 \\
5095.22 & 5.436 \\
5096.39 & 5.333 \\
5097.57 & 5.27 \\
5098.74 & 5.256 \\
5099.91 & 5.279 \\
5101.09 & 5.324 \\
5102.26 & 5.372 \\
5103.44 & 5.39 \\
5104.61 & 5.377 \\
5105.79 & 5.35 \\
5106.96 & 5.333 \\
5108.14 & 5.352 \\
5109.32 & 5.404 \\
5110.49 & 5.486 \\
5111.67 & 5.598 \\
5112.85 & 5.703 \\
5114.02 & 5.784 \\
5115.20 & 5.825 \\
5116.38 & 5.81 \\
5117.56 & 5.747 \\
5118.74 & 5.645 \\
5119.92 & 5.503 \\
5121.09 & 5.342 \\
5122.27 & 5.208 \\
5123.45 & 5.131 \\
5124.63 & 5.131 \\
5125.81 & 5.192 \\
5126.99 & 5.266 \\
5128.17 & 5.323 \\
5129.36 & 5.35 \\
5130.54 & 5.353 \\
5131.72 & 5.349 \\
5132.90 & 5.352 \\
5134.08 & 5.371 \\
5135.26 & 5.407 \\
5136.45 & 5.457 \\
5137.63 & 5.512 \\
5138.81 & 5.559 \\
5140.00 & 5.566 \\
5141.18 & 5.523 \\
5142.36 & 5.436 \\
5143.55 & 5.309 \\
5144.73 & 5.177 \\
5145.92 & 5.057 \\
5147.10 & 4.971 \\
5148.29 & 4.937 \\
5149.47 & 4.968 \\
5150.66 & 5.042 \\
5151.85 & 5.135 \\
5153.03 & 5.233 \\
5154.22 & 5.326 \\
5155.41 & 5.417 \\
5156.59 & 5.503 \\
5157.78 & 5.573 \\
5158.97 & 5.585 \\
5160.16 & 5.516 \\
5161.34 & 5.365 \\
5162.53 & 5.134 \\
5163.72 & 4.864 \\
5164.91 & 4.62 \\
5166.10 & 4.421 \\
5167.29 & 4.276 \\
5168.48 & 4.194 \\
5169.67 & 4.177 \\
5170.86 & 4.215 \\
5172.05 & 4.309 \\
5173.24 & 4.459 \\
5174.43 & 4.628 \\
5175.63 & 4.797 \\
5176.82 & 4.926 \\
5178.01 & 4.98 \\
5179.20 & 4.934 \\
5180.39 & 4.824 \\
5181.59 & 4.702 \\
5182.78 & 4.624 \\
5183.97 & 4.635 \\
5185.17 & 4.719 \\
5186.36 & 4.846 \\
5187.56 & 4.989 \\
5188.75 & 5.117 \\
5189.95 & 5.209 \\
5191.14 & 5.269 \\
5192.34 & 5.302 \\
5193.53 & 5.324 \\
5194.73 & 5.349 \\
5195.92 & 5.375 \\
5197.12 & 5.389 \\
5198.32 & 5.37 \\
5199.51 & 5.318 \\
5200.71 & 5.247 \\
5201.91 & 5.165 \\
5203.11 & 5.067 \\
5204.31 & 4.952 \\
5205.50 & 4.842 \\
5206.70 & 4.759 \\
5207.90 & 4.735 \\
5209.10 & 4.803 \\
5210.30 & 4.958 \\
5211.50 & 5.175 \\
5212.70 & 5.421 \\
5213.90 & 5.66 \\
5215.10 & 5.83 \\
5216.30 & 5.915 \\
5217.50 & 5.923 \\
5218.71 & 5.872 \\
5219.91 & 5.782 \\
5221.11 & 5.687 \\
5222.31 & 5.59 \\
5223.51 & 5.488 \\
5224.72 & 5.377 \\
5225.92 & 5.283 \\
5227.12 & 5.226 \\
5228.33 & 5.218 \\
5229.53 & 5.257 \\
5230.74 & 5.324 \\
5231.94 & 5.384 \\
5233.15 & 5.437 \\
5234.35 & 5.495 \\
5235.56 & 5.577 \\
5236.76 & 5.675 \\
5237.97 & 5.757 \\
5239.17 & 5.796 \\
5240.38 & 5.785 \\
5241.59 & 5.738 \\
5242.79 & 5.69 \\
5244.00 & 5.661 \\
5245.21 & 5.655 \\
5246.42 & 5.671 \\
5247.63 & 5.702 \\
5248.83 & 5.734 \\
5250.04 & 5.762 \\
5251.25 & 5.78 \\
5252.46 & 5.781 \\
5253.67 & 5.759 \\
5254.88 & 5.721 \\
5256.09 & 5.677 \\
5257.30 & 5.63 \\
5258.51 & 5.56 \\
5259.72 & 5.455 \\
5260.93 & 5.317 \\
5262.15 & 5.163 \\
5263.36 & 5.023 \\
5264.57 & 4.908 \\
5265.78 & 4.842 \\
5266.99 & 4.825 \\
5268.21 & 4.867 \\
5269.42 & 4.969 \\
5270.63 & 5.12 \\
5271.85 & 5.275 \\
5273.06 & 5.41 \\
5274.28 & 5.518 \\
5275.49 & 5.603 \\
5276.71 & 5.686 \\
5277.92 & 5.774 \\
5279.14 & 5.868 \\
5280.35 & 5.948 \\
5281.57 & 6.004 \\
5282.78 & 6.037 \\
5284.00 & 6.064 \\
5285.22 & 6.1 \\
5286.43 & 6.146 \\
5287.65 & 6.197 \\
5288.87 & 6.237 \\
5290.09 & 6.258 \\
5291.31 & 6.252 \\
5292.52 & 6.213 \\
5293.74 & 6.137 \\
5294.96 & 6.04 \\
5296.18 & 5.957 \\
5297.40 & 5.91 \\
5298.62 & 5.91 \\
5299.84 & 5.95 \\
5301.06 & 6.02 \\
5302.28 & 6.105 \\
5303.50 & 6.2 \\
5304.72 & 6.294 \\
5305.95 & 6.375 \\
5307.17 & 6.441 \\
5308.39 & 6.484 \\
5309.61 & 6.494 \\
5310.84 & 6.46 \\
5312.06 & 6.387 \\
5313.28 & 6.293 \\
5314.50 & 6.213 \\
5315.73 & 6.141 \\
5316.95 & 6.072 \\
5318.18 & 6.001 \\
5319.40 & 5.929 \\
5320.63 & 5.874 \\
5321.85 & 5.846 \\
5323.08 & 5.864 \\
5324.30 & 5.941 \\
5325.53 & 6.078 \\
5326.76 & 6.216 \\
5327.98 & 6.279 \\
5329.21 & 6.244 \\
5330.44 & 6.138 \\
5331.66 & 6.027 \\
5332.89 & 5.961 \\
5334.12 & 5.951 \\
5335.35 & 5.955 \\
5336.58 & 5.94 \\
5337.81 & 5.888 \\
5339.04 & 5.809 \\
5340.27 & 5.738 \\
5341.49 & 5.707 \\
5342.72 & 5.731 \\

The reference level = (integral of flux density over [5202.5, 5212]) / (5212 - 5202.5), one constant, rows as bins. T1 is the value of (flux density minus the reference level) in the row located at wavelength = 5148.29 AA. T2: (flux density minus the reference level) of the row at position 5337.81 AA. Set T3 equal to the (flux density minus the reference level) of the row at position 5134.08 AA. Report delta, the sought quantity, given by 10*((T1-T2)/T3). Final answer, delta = -21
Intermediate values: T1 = 0.0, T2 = 0.98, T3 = 0.46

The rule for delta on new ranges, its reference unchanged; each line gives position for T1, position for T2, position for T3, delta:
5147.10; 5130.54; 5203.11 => -24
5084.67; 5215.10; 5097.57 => -4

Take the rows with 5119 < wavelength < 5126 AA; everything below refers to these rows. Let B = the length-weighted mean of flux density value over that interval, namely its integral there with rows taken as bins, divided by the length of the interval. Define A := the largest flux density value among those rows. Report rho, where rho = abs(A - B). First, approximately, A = 5.503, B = 5.28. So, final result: 0.22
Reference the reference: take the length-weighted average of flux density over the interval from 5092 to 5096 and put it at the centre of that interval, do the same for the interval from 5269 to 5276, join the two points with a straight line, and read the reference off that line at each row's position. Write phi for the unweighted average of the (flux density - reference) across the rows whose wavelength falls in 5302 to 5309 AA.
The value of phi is 1.04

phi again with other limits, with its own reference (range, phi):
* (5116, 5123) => 0.01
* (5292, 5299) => 0.74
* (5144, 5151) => -0.47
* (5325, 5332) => 0.92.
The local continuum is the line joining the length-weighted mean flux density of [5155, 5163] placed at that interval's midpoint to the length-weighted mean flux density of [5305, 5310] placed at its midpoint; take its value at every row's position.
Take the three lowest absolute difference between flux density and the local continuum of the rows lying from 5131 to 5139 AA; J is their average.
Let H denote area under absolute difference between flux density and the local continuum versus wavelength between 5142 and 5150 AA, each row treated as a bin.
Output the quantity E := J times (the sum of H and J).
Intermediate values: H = 2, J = 0.08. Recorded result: 0.18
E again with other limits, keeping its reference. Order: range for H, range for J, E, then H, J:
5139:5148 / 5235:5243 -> 0.44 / 2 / 0.20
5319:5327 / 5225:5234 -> 2.88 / 5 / 0.55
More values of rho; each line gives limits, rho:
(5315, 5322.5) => 0.17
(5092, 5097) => 0.18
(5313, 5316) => 0.08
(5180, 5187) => 0.13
